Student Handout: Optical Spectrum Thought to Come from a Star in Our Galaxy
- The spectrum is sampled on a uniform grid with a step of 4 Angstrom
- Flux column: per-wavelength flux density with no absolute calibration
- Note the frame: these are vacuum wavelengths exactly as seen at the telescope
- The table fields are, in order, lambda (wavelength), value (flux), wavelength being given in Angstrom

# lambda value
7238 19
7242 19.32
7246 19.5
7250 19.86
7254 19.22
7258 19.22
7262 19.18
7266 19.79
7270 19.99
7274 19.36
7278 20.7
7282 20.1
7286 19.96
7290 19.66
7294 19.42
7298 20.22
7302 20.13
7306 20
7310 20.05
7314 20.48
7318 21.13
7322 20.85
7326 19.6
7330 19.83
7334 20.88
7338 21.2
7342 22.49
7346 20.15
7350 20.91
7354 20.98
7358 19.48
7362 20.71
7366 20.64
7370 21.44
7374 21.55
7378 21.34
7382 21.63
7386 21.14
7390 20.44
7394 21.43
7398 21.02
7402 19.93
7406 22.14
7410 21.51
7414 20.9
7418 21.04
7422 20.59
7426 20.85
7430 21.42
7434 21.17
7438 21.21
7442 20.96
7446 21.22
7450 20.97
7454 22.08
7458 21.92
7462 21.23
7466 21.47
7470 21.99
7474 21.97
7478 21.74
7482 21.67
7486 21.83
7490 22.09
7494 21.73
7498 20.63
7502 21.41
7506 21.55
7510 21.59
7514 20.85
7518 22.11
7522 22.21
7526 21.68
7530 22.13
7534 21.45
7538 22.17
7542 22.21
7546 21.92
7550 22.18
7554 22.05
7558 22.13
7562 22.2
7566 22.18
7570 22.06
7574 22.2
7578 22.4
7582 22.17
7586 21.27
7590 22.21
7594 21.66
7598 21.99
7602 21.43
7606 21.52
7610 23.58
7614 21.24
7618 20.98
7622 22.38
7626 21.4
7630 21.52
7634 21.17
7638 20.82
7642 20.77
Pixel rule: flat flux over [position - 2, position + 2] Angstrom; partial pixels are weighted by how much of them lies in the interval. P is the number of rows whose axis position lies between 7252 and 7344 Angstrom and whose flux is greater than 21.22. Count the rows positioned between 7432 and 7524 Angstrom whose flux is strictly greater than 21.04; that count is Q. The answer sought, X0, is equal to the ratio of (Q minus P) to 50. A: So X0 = 0.36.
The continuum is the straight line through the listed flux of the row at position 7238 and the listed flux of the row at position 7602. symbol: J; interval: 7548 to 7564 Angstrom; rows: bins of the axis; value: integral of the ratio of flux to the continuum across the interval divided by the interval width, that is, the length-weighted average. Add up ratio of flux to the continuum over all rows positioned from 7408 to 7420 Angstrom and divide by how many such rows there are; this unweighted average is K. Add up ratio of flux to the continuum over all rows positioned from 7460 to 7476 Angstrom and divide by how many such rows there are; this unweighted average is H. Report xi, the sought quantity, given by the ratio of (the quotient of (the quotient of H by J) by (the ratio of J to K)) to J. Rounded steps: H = 1.05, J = 1.048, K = 1.05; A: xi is 0.96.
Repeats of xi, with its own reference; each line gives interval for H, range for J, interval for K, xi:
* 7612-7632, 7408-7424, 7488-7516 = 0.91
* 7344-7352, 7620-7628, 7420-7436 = 1.03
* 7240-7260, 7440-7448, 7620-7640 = 0.91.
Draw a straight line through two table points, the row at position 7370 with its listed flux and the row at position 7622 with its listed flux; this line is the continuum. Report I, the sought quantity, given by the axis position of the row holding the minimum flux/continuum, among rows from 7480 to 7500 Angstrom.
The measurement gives 7498 Angstrom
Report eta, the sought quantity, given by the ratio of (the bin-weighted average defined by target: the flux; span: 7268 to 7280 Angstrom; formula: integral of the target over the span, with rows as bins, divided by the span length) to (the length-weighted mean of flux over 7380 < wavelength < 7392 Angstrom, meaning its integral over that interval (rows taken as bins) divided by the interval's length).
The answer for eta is 0.95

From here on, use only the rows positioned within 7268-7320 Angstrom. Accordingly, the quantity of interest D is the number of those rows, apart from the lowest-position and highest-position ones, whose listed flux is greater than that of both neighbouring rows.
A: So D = 2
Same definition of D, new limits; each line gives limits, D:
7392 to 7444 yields 4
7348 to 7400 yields 5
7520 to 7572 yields 4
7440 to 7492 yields 3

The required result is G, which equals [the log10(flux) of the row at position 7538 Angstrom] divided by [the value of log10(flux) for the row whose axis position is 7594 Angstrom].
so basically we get 1.01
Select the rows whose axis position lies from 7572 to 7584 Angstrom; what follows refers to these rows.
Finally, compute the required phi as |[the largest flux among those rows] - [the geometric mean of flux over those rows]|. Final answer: 0.14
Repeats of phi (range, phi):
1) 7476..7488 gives 0.08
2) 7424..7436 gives 0.27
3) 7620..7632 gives 0.62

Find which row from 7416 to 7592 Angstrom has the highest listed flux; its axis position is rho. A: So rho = 7578 Angstrom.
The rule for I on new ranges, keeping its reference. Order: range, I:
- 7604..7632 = 7618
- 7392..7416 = 7402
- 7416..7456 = 7422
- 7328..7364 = 7358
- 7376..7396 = 7390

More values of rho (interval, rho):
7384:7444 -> 7406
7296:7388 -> 7342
